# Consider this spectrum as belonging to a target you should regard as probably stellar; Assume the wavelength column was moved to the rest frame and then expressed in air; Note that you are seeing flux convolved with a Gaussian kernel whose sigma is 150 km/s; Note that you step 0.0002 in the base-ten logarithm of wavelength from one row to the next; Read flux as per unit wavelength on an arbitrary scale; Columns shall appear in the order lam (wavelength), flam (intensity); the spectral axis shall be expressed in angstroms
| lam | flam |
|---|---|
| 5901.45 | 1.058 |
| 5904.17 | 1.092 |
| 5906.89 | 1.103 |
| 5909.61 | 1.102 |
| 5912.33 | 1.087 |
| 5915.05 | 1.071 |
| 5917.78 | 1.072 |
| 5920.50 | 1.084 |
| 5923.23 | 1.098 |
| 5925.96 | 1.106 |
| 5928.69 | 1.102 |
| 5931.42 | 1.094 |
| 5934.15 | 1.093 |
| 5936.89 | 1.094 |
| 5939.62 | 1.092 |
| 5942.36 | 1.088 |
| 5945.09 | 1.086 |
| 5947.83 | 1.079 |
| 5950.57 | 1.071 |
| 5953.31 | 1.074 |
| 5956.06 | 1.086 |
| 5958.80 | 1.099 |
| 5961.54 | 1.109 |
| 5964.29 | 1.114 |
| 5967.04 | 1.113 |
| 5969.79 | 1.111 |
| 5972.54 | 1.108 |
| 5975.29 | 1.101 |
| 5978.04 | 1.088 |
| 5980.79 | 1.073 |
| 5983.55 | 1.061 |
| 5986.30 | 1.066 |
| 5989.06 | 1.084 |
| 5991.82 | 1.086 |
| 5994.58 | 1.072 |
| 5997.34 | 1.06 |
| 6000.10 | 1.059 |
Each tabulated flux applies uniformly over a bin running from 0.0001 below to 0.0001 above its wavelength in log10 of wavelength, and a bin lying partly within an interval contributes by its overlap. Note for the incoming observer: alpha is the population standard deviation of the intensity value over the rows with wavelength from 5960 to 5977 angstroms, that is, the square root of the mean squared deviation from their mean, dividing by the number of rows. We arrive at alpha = 0.004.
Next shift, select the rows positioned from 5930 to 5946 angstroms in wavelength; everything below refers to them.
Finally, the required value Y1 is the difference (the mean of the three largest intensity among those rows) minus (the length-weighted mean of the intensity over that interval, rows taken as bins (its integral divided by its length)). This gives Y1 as 0.002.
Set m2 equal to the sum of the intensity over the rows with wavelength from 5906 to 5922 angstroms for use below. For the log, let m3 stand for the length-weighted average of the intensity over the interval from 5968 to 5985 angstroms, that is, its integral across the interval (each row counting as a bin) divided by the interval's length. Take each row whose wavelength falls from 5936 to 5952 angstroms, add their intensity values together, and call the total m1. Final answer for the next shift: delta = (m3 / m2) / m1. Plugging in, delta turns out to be 0.0257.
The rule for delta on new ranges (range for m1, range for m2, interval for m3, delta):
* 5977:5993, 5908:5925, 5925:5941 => 0.0261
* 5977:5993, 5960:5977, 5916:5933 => 0.0254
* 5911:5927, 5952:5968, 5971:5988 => 0.0252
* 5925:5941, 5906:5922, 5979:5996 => 0.0250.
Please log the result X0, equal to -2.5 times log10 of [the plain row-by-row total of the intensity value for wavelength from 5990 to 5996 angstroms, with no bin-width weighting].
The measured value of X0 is -0.835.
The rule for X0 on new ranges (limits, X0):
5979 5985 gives -0.823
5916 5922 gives -0.834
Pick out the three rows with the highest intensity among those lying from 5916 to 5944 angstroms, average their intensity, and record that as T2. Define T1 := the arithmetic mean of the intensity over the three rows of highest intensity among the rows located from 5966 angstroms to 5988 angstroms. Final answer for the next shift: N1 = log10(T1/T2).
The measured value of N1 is 0.0034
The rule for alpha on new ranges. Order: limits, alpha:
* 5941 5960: 0.009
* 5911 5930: 0.013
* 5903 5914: 0.007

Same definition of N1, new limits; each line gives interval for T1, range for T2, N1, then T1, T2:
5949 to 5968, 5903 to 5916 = 0.0051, 1.11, 1.10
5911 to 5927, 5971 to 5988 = -0.0008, 1.10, 1.10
